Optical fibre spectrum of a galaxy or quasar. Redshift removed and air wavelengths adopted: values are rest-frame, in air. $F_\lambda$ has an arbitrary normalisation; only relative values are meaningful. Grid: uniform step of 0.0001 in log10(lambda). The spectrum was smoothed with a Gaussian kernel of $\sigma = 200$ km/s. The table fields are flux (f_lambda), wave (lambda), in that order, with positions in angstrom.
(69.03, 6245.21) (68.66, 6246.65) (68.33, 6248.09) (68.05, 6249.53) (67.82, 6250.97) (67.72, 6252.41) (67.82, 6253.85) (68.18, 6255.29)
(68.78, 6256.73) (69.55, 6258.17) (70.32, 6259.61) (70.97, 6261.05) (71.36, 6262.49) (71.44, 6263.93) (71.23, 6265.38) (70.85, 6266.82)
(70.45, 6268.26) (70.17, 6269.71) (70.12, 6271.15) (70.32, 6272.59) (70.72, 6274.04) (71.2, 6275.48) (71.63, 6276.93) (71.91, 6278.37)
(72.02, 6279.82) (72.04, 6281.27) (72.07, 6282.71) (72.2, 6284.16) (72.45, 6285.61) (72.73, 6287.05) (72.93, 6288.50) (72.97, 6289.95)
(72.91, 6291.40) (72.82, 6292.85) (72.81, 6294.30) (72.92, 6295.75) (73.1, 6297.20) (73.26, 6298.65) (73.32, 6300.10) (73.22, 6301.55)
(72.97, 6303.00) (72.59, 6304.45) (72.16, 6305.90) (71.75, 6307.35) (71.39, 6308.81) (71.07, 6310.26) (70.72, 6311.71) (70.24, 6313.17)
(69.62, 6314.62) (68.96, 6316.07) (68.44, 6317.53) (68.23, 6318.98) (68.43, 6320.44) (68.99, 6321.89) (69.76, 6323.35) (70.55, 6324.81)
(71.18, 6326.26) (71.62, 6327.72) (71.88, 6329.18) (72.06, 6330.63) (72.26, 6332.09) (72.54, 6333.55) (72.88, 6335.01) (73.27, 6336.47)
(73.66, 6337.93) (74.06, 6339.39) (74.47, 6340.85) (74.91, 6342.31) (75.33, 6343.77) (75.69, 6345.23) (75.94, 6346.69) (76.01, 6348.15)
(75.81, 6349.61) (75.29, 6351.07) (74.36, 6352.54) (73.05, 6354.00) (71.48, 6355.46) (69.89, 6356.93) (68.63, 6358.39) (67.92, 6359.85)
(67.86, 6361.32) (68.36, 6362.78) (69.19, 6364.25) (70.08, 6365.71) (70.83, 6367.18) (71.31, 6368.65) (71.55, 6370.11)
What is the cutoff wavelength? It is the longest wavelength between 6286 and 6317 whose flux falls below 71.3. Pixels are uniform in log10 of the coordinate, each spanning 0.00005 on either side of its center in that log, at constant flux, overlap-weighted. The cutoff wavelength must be 6316.07 angstrom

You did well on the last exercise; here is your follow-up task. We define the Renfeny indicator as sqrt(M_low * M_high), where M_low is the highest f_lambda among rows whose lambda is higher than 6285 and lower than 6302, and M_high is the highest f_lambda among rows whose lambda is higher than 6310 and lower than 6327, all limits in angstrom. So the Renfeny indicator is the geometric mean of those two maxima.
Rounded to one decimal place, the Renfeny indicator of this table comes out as 72.2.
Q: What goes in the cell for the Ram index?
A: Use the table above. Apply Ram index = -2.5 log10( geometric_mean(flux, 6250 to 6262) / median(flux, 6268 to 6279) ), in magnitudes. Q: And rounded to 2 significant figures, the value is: 0.026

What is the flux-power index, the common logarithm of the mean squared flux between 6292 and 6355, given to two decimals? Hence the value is 3.72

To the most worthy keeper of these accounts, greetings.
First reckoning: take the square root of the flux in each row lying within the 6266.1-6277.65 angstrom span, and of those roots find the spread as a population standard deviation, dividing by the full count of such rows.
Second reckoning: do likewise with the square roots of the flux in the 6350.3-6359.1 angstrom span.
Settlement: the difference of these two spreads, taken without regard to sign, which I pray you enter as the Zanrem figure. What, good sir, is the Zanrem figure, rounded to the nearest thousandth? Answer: 0.110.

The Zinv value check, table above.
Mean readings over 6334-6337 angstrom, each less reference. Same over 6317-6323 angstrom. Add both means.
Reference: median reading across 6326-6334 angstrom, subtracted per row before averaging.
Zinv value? -2.3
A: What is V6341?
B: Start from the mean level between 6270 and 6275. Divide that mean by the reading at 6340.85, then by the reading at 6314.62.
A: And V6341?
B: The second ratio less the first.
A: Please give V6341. 0.066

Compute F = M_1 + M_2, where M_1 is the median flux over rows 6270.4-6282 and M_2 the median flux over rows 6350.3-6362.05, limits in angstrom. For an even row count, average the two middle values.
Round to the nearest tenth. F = 142.1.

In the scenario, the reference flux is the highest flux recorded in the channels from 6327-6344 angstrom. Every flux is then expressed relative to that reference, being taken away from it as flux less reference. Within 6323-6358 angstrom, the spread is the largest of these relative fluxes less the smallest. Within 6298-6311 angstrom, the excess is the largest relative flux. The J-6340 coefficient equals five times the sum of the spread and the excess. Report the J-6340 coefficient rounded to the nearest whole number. 21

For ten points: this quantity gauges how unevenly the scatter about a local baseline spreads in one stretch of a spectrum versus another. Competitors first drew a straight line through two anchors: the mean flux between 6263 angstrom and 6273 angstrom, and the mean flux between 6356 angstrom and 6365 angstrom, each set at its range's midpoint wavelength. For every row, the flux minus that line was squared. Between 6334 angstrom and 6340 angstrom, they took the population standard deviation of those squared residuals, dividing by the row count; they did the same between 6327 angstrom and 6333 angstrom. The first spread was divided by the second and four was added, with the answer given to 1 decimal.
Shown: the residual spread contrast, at 6.9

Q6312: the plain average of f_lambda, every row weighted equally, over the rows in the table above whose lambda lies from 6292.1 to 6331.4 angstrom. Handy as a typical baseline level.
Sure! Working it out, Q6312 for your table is 71.3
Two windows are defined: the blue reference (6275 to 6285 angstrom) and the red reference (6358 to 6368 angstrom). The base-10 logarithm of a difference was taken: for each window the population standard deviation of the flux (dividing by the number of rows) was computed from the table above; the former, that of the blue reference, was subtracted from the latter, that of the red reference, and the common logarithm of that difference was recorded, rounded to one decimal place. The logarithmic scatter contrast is -0.1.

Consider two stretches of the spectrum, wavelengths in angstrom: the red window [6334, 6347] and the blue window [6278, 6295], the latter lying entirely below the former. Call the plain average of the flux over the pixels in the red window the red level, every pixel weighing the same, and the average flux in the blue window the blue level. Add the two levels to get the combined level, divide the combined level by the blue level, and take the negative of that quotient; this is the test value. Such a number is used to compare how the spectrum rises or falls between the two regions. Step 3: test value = -2.03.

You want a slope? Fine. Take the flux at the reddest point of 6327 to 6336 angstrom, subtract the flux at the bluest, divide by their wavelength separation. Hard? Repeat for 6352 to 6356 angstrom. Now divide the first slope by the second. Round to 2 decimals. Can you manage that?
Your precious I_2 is -0.18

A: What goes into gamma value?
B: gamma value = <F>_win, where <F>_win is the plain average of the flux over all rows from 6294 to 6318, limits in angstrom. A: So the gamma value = 71.7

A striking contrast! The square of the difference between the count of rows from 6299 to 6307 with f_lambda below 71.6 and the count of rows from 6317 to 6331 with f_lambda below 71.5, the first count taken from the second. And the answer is 49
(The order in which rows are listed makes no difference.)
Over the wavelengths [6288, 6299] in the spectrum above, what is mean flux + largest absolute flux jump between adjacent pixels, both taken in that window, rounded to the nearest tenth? 73.1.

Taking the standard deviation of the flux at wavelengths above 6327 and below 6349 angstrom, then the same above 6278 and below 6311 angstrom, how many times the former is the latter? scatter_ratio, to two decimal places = 0.40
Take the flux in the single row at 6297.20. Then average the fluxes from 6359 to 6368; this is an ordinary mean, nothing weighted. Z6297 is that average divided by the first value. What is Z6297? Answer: 0.94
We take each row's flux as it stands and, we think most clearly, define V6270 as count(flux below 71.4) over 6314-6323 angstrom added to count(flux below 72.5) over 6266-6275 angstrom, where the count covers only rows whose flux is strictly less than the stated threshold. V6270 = 12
